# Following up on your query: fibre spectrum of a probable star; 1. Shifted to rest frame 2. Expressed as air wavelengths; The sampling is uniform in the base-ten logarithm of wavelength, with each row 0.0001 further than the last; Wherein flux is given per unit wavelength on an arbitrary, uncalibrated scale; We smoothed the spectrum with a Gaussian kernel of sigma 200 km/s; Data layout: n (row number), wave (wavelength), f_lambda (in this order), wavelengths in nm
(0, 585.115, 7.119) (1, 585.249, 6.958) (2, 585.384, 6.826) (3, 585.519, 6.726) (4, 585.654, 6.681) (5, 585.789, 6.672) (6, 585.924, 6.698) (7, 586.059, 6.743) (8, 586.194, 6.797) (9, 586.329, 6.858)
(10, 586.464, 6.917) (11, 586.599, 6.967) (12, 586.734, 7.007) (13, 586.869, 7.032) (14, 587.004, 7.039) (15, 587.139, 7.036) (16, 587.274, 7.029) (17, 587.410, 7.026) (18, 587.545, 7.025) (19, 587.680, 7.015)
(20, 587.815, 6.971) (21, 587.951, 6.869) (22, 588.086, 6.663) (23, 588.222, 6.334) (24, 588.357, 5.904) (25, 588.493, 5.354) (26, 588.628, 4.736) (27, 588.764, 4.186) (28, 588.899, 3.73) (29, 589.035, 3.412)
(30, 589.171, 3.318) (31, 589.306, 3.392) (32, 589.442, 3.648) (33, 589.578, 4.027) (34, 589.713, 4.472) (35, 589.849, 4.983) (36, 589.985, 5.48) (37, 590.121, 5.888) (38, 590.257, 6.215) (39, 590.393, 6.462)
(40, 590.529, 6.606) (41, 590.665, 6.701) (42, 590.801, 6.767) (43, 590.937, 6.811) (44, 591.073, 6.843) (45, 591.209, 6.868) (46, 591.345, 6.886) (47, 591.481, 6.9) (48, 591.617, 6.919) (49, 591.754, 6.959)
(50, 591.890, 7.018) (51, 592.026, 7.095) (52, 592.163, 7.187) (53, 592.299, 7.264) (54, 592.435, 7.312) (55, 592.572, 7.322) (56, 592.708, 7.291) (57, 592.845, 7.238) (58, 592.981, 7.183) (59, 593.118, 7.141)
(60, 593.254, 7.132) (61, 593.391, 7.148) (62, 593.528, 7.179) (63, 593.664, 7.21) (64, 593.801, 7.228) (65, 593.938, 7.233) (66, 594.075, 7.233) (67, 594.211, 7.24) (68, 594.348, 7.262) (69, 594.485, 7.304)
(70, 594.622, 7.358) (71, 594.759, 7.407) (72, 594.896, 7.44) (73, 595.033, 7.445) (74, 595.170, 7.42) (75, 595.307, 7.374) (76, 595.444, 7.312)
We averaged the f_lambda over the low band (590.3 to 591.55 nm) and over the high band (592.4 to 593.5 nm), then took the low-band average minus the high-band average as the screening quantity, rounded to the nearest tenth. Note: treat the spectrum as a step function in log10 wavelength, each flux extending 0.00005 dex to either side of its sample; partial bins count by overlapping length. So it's -0.5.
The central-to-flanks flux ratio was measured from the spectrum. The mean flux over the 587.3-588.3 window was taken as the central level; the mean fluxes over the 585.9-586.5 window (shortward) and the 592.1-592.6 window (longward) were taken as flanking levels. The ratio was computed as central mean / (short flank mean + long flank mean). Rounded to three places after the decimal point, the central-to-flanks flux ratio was 0.486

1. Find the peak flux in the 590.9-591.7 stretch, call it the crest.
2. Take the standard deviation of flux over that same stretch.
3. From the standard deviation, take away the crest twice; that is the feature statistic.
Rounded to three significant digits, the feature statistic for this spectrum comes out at -13.8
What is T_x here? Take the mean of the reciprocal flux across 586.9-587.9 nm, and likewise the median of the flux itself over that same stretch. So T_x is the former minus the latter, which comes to -6.9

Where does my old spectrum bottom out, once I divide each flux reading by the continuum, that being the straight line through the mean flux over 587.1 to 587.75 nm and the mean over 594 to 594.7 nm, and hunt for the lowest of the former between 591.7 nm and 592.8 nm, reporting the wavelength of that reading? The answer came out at 591.754 nm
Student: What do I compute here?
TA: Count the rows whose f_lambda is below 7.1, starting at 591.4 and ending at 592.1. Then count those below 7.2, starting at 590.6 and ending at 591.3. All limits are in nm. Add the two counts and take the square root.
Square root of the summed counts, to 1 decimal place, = 3.2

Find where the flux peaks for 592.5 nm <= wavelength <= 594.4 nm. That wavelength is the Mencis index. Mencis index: 592.572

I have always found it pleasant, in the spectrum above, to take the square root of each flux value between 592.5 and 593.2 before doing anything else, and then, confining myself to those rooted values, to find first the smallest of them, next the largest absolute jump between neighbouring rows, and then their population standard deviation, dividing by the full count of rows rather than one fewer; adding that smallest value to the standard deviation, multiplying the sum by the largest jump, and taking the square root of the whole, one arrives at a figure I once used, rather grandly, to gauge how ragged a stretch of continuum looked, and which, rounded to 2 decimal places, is 0.17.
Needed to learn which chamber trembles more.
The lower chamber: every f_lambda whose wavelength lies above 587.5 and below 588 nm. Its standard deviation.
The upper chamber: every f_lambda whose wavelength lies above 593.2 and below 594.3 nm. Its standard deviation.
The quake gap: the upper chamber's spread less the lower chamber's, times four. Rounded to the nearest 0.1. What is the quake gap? -0.1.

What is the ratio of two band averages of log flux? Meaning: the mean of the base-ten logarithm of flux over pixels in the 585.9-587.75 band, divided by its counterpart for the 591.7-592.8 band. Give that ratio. 0.98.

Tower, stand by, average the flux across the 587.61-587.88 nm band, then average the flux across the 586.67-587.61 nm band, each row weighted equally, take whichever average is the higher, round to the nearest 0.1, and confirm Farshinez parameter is 7.0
